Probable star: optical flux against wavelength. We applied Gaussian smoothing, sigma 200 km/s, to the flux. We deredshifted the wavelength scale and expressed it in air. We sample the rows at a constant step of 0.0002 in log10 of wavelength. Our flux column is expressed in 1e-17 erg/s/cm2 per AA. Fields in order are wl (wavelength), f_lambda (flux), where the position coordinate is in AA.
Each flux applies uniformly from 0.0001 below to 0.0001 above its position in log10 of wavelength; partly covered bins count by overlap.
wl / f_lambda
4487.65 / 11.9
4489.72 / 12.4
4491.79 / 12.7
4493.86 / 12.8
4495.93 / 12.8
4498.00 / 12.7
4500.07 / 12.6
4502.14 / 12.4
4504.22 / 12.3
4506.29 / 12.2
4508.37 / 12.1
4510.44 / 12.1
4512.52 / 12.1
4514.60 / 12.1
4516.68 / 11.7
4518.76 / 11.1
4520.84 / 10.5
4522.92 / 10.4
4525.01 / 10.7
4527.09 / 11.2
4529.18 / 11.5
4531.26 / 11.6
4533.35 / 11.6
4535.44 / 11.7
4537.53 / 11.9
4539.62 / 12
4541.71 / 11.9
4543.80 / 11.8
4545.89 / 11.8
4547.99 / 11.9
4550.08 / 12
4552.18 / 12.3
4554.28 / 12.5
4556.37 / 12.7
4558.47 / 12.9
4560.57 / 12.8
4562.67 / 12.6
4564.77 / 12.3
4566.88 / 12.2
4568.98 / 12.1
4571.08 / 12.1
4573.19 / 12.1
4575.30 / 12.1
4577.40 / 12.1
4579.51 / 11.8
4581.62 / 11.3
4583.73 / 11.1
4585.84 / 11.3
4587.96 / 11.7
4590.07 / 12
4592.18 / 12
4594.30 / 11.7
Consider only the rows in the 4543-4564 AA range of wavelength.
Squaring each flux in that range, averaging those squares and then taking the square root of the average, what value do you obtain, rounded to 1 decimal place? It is 12.3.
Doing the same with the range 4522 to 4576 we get 12.0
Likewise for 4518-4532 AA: 11.0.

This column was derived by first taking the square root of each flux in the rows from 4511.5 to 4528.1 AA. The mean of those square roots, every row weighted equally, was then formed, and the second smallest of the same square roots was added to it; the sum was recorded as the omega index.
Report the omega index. 6.59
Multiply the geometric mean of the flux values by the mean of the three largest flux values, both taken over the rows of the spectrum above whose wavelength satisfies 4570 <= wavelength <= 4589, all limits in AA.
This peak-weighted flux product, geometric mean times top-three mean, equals 142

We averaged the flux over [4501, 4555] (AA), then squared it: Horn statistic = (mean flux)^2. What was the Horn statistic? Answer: 138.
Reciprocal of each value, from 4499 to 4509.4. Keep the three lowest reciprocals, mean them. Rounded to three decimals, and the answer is 0.080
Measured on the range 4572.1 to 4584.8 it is 0.083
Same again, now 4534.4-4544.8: 0.084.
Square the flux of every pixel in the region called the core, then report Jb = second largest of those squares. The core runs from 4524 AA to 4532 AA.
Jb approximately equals 132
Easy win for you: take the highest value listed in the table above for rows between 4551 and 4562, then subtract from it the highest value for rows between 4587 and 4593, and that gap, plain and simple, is 0.9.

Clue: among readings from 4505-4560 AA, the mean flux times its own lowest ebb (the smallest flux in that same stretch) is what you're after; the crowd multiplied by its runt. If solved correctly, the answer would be 123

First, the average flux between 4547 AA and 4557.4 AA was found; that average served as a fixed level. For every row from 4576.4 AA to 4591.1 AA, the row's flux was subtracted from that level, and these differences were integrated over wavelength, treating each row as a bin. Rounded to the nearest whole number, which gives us 10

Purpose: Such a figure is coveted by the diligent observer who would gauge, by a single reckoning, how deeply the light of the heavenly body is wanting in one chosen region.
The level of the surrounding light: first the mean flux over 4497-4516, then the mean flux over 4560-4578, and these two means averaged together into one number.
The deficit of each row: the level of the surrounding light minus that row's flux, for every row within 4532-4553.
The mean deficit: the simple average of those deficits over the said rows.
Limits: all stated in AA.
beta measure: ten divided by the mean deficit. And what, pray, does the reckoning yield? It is 26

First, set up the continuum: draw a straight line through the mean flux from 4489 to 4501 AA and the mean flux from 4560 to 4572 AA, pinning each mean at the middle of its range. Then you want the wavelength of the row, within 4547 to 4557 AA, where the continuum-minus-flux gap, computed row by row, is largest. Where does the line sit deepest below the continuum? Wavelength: 4547.99 AA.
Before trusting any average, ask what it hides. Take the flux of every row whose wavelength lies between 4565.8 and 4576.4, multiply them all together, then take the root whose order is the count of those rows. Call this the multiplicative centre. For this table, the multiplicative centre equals 12.1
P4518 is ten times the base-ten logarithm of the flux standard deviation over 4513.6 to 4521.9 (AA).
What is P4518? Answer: -2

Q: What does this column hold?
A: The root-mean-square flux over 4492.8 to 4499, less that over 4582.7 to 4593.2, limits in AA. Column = 1.1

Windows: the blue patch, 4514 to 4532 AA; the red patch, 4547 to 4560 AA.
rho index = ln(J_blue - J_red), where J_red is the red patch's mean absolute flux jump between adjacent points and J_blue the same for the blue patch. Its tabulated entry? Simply -1.8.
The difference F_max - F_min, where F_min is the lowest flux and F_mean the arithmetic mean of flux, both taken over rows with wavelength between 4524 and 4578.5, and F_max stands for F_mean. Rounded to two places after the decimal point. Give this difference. 1.32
